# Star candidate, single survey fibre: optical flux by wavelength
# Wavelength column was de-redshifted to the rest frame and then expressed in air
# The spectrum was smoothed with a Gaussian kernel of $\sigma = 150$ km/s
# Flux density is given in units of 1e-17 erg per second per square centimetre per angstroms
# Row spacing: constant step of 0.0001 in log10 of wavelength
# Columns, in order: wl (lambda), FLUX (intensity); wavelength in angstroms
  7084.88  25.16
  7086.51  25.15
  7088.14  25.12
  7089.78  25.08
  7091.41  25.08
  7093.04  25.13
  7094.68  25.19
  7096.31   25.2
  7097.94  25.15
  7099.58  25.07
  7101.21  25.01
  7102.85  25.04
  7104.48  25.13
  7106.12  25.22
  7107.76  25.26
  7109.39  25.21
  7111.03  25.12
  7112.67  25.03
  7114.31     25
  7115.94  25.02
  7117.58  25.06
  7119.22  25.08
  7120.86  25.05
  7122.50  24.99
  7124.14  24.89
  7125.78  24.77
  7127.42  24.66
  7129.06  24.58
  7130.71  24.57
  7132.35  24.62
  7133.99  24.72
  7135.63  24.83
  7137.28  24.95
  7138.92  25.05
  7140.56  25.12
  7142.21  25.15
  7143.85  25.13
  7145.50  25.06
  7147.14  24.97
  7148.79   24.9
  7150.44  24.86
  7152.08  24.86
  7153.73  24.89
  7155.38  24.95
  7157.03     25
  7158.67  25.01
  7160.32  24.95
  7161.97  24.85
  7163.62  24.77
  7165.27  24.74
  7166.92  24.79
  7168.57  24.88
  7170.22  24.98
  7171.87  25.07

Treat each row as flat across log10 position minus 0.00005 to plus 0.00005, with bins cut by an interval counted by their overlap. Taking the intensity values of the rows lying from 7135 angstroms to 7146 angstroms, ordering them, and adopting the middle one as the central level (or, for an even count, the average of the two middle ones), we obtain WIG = 25.1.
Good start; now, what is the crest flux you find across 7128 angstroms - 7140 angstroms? 25.05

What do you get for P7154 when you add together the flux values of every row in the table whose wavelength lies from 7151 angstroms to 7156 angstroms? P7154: 75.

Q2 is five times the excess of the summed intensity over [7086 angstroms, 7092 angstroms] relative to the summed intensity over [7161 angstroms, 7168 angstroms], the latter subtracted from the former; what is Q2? 6.4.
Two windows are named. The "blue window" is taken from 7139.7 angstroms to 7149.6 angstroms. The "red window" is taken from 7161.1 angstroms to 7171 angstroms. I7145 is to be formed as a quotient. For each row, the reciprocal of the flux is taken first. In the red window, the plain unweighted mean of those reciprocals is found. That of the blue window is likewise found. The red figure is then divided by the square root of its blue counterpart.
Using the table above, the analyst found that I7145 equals 0.202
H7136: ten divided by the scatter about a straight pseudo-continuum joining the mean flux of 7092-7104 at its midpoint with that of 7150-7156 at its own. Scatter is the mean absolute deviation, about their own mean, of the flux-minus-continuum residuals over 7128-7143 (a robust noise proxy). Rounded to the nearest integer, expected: 47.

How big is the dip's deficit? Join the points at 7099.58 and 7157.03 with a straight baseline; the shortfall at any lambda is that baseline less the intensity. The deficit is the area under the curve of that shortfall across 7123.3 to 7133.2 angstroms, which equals 3.5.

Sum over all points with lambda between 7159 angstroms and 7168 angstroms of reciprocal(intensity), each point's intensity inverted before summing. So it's 0.20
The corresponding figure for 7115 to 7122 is 0.16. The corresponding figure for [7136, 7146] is 0.24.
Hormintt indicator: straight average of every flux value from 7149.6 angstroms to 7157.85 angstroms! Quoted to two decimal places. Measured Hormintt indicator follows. 24.91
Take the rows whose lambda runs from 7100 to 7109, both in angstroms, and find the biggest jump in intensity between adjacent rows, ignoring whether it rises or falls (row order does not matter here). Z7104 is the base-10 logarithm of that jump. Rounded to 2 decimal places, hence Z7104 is -1.05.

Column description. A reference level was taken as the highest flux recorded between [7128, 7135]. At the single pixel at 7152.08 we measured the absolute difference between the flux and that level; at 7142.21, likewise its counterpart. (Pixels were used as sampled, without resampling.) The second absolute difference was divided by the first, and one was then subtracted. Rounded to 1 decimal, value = 2.1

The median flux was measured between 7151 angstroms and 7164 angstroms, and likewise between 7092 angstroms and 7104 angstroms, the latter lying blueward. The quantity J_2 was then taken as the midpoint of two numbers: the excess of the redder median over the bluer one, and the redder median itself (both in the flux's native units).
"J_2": 12.4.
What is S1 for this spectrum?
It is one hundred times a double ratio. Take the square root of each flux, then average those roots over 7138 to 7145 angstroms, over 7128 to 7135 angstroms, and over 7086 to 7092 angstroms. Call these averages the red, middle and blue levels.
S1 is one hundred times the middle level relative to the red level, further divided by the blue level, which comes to 19.8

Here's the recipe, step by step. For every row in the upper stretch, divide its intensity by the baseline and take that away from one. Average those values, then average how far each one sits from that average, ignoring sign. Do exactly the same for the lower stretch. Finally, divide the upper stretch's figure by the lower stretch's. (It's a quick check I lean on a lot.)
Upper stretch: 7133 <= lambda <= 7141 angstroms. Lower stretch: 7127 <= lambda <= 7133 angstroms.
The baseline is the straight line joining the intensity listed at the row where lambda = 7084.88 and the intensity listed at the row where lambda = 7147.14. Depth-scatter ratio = 4.1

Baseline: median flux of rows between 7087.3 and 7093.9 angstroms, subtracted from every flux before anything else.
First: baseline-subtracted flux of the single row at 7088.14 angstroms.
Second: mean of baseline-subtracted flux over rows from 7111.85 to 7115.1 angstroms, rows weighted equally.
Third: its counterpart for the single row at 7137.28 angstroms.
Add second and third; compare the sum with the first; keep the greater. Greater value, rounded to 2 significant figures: 0.020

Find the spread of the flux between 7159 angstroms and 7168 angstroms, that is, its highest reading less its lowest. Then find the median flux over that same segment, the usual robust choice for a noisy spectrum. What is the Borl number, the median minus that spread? 24.6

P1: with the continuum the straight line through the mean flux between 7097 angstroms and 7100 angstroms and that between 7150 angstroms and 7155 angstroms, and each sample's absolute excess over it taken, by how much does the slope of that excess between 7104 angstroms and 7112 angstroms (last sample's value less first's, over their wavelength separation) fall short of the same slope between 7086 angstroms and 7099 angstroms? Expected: 0.00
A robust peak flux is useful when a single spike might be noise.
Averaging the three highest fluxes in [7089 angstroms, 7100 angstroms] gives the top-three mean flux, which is 25.2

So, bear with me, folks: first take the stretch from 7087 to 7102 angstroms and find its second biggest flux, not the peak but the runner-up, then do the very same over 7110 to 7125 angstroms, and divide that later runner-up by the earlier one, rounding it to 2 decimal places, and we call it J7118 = 1.00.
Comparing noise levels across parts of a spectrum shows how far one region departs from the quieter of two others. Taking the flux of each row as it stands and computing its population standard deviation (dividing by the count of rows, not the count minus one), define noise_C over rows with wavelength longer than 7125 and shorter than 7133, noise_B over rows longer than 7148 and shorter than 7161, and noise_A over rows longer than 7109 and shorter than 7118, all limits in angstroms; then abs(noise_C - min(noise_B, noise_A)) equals 0.017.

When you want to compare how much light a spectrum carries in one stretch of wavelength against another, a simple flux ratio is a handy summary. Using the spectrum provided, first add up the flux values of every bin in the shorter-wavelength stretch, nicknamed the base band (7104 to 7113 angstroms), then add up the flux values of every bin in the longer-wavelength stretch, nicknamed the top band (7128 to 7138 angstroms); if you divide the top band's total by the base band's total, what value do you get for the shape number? 0.98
